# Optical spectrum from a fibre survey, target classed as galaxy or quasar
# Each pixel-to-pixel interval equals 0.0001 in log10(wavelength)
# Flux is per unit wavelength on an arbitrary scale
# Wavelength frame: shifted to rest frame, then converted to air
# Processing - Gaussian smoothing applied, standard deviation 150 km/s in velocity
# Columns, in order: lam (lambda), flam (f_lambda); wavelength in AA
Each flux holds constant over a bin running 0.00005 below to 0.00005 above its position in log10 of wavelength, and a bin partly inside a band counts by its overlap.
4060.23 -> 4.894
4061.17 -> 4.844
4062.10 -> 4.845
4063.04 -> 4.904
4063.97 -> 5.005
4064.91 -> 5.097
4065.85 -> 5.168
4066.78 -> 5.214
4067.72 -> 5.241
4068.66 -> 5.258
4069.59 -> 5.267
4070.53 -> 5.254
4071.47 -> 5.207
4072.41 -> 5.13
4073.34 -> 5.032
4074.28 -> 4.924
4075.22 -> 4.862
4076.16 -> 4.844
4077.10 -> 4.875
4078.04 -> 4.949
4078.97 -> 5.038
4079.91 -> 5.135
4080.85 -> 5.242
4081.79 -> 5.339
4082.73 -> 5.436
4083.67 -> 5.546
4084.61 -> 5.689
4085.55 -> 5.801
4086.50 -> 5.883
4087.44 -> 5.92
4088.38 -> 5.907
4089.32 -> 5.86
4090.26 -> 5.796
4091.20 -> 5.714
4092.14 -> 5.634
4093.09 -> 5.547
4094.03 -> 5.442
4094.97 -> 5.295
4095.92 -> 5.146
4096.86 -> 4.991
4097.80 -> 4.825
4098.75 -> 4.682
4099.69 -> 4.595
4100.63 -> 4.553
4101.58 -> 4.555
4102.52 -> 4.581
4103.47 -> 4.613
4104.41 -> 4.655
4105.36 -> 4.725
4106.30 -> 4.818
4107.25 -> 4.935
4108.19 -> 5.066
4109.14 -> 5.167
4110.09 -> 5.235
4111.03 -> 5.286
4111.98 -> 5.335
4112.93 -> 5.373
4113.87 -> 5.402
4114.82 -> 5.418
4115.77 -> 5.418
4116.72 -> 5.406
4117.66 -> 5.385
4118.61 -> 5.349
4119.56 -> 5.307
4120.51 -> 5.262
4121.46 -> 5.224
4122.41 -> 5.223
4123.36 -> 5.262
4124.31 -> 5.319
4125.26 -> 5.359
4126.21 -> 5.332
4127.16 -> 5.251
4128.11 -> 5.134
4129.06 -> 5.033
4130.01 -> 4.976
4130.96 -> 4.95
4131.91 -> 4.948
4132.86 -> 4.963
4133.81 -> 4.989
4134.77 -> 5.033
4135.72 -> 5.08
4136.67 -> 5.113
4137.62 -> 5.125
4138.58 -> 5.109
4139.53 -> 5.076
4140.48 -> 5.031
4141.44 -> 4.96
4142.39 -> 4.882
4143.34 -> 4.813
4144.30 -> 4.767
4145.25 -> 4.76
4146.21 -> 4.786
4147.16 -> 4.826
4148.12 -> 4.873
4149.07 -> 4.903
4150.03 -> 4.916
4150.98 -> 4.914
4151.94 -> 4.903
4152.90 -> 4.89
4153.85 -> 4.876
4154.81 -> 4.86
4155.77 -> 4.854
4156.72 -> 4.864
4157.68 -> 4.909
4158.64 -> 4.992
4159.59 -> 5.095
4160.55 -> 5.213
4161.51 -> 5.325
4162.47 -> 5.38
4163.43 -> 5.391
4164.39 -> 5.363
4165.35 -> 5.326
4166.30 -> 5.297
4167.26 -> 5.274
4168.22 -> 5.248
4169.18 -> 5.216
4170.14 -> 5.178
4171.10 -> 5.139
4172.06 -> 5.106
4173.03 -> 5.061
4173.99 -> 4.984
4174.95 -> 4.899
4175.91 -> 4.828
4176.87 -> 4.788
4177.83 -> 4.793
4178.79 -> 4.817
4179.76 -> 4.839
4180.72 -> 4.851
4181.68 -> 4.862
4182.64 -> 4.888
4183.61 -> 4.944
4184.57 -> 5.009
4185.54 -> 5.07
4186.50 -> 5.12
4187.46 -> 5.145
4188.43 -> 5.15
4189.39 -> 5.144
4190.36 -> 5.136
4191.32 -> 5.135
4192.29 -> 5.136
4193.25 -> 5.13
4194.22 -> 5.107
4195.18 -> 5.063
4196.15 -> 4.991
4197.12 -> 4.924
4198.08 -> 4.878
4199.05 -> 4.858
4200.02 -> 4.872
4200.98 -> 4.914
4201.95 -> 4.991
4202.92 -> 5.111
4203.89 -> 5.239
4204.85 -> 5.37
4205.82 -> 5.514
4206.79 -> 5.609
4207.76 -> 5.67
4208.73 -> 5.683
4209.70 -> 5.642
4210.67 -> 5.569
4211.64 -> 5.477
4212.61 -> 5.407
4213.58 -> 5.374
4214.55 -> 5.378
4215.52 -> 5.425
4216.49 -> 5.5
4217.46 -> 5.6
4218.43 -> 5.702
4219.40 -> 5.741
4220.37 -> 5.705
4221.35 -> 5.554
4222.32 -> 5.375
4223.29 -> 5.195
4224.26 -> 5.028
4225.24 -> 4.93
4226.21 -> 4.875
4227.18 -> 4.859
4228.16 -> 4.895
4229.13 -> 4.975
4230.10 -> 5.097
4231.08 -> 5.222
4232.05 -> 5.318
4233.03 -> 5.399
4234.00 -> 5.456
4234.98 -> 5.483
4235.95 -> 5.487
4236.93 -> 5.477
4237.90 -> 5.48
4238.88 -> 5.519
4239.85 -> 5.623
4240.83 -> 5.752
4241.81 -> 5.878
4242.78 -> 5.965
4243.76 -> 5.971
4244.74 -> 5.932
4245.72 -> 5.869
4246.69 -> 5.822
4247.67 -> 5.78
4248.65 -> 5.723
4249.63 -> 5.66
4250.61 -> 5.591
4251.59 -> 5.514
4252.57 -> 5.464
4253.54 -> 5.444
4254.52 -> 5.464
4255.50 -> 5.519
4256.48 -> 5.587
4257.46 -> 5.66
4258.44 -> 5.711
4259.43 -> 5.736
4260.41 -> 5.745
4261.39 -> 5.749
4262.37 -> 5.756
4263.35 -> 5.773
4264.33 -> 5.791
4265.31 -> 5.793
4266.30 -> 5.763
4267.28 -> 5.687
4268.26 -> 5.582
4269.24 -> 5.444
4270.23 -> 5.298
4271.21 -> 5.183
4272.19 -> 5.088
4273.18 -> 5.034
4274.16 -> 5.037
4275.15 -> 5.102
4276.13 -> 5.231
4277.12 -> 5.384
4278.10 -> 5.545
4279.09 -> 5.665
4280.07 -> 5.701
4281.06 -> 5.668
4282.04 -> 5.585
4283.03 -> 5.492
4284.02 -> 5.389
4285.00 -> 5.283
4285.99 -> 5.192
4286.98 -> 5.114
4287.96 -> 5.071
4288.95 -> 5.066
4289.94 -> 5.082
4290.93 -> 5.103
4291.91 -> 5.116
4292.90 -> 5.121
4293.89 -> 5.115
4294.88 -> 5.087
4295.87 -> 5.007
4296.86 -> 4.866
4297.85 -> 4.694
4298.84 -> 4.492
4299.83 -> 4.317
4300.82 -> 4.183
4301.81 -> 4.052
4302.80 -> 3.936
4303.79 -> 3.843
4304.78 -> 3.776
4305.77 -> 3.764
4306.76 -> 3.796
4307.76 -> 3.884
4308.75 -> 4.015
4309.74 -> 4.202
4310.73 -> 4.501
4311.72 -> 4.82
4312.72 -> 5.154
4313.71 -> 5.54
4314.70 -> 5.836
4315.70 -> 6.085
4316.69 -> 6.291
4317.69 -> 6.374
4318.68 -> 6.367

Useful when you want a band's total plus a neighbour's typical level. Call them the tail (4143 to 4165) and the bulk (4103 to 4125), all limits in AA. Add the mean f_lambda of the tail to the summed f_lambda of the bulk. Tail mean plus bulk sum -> 124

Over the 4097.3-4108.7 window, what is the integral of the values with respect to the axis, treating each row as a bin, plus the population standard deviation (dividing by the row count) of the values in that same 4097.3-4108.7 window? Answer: 54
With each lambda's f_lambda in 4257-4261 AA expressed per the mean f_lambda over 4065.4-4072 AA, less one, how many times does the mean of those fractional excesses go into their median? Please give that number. 1.02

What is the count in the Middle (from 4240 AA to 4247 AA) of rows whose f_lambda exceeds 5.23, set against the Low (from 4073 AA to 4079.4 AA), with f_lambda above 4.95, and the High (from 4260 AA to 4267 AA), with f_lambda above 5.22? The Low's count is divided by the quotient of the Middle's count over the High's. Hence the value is 2.0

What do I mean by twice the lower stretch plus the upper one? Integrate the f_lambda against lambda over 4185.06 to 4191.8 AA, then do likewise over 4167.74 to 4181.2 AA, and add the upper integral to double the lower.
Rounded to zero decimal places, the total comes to 169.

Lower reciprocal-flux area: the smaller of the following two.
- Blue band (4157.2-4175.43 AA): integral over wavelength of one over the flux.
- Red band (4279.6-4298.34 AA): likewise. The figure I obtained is 3.52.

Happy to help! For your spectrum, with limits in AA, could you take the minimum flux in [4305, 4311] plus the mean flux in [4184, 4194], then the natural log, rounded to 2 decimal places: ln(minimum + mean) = 2.18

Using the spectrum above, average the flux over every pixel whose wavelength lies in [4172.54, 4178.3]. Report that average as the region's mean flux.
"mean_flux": 4.9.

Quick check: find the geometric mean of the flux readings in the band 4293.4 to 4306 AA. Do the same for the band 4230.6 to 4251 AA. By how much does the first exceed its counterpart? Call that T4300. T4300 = -1.3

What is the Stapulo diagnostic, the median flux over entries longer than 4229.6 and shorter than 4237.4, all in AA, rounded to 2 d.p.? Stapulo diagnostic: 5.43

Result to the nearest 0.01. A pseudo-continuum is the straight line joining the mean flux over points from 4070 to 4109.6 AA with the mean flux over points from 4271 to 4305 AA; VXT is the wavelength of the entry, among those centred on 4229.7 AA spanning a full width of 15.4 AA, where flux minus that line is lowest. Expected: 4227.18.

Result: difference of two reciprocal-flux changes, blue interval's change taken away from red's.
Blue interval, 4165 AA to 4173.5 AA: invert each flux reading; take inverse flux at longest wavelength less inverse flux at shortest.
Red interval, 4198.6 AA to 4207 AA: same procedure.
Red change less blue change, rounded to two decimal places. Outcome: -0.04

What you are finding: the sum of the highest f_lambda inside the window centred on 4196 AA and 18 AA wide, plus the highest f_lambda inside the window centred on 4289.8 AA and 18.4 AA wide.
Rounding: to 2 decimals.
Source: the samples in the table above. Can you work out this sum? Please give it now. 11.04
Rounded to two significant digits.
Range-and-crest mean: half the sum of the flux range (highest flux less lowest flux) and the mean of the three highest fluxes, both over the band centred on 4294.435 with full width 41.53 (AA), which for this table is 3.9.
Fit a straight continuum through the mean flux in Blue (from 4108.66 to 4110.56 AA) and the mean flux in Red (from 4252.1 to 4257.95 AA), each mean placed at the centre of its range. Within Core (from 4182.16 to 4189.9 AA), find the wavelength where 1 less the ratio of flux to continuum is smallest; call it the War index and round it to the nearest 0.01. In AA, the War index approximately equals 4188.43 AA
